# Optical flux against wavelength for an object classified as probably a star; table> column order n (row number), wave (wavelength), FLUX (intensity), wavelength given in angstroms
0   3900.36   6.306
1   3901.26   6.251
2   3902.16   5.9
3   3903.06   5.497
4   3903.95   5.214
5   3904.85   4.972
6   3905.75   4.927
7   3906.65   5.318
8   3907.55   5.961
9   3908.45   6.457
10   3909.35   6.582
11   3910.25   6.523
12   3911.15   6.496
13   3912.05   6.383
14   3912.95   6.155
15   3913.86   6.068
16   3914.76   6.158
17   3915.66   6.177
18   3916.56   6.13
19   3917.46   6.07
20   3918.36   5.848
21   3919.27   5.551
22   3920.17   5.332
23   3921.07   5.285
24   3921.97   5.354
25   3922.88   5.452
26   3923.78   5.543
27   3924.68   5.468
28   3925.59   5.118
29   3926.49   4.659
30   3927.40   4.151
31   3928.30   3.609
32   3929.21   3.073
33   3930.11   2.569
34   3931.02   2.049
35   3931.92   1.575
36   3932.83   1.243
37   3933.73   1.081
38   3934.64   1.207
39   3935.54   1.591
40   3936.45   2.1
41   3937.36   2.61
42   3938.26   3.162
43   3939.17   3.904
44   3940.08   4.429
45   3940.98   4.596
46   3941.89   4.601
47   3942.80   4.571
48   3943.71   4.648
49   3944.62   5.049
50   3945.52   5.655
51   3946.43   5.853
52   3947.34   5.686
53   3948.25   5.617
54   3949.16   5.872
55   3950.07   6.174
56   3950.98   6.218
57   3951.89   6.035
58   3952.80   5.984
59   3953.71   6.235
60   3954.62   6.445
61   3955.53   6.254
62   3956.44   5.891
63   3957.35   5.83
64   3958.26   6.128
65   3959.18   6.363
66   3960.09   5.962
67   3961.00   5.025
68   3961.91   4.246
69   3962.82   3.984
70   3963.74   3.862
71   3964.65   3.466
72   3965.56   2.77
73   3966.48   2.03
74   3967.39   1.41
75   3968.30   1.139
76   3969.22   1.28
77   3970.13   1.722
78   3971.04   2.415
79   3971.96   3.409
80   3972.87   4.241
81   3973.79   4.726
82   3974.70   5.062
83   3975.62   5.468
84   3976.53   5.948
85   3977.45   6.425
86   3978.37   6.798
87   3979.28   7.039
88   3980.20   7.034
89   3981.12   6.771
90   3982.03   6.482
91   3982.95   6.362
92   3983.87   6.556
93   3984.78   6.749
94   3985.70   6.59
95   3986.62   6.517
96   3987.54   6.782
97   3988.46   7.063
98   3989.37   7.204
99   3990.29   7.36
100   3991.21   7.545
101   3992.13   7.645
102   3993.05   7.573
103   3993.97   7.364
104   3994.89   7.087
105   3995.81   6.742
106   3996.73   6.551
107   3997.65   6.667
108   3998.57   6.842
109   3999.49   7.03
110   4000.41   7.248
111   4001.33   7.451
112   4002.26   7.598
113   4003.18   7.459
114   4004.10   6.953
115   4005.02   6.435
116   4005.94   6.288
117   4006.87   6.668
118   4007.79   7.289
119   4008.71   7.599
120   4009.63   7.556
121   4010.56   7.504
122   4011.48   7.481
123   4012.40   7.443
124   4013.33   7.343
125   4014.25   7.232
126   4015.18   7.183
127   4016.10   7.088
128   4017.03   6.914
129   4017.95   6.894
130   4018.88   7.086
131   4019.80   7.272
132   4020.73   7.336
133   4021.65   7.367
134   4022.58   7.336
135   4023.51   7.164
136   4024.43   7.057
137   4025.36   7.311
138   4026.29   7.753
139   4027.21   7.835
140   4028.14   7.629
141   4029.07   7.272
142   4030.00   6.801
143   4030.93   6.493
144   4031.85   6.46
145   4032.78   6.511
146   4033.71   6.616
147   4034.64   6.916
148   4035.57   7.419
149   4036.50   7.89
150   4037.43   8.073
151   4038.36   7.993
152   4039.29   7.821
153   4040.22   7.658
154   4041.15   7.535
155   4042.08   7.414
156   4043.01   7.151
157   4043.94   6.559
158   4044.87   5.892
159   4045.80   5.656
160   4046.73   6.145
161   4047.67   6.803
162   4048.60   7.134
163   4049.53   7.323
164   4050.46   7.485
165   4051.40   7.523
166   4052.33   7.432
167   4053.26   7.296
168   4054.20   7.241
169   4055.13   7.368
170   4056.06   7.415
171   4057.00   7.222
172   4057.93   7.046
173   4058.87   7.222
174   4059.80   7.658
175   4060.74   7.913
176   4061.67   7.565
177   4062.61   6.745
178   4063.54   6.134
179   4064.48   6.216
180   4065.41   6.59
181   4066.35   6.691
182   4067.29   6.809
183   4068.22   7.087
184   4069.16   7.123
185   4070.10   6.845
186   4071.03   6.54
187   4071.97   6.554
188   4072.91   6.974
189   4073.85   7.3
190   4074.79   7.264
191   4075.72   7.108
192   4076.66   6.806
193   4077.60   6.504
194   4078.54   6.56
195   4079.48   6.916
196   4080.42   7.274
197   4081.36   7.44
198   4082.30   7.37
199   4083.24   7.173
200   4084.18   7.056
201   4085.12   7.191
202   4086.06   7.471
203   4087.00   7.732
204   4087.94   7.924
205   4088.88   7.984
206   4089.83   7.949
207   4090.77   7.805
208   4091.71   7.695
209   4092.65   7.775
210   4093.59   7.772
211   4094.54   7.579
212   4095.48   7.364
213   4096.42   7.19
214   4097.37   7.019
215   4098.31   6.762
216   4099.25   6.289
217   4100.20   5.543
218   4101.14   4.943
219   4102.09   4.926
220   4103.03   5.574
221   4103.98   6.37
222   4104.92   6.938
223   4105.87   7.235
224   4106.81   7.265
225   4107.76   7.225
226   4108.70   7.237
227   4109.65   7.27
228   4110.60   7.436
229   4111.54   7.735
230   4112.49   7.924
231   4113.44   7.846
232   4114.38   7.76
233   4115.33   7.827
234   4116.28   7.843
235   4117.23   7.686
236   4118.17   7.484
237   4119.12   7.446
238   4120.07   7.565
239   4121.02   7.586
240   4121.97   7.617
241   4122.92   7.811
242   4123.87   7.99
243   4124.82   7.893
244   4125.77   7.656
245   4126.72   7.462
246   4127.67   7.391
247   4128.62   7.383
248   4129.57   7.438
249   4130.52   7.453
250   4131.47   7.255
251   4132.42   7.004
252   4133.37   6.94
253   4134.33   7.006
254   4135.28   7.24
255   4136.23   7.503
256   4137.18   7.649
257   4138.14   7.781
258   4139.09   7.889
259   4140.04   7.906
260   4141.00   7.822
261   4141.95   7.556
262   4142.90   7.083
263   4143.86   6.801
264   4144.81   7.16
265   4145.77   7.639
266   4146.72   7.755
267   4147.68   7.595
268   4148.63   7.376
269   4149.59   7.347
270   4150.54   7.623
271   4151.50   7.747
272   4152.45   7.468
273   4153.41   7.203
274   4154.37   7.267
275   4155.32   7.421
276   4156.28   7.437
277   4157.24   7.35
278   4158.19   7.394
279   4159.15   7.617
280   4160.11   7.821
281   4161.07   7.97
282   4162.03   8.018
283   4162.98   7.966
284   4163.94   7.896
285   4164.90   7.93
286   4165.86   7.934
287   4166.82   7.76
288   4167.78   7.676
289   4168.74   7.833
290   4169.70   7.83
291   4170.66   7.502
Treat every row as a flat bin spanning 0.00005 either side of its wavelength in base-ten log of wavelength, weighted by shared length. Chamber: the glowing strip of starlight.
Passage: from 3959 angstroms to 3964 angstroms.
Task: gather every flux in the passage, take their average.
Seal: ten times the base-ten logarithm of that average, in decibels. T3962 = 6.9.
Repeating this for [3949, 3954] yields 7.8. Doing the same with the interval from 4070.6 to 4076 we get 8.4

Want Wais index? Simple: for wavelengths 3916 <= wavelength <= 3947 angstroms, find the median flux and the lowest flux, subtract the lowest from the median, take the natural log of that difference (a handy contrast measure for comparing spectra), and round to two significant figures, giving 1.3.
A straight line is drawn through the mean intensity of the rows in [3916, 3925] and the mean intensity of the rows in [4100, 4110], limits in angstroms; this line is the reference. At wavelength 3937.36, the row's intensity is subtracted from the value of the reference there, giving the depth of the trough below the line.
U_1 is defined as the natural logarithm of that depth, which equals 1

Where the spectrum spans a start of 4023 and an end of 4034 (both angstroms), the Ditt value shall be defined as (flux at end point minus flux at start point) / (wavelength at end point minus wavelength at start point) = -0.05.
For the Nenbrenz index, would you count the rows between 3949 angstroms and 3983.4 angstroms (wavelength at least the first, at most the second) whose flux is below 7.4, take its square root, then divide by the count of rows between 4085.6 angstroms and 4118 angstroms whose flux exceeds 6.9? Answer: 0.23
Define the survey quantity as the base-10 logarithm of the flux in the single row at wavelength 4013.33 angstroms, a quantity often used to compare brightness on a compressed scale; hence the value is 0.866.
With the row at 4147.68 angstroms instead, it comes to 0.881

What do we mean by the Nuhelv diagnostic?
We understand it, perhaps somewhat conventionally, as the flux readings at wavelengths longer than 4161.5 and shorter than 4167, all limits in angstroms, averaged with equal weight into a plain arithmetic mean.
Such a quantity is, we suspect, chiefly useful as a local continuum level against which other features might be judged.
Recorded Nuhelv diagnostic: 7.9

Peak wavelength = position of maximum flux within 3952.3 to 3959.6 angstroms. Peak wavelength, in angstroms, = 3954.62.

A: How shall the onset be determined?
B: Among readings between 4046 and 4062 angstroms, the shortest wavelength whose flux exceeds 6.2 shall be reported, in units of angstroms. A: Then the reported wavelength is 4047.67 angstroms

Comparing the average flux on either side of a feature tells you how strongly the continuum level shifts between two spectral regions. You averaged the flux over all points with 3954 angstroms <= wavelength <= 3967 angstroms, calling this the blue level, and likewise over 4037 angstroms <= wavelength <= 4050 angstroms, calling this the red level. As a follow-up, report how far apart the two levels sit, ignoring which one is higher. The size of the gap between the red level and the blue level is 2.2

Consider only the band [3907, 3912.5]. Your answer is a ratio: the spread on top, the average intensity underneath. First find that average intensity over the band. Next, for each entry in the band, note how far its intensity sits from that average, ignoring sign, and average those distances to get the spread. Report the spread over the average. 0.024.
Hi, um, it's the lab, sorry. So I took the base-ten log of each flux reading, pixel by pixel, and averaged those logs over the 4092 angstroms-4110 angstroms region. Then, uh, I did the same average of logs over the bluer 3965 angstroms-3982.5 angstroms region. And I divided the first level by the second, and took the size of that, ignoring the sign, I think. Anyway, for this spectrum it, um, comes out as 1.46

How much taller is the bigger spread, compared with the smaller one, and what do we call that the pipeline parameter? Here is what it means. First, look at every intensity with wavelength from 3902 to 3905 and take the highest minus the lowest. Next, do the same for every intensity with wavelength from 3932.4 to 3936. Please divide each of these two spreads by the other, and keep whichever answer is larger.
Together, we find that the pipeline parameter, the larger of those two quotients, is 1.82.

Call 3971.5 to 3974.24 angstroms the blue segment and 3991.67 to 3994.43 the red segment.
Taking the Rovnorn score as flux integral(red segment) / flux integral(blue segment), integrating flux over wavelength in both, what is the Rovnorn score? 1.8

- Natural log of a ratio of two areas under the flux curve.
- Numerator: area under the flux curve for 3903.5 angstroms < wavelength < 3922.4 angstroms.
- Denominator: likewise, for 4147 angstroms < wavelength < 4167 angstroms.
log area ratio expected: -0.32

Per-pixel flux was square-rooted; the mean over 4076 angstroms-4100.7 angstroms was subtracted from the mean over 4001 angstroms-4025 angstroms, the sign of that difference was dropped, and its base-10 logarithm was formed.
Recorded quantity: -2.2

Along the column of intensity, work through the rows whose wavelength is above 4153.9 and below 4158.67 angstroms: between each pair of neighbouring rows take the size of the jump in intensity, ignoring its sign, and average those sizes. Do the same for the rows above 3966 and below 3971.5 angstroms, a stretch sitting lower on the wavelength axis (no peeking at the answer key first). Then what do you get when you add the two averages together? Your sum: 0.51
